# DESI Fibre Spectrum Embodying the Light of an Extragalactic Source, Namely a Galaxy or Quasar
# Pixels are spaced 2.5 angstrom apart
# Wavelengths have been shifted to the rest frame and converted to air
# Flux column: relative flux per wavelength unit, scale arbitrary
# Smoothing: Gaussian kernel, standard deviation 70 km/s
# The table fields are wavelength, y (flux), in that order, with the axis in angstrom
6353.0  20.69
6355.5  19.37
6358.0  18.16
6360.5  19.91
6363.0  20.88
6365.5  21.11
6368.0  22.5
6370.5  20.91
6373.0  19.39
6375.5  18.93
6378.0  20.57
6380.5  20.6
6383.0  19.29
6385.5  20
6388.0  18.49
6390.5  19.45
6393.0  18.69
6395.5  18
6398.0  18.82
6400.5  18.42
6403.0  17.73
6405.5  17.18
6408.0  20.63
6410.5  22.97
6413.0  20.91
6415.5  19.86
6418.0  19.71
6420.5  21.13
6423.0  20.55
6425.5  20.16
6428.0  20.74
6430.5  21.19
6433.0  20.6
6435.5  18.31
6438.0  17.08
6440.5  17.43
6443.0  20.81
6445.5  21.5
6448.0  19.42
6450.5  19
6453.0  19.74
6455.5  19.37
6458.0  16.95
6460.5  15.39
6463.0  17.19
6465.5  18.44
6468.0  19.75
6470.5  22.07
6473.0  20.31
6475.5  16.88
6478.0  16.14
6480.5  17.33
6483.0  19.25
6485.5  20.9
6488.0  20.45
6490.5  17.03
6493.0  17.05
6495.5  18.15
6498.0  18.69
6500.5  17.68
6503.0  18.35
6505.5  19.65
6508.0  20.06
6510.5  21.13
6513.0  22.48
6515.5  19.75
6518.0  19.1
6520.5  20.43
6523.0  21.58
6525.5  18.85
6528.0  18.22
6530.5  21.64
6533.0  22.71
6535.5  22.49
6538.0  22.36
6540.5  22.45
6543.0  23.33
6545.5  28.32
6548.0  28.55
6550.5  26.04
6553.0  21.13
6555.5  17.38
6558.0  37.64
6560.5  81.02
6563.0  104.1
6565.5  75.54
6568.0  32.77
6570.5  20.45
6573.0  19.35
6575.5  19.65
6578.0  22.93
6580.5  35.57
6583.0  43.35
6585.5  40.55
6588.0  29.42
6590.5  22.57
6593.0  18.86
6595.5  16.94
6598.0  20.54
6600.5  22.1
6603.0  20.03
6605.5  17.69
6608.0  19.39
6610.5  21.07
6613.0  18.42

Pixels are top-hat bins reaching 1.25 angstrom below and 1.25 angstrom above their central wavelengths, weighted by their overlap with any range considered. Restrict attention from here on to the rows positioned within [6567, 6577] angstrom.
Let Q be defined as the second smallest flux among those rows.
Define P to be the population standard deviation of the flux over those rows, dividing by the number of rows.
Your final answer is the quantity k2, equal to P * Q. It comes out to 110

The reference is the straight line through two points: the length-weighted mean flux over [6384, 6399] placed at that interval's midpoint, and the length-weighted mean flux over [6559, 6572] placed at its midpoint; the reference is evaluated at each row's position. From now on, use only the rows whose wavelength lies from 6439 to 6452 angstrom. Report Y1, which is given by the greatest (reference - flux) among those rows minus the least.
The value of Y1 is 4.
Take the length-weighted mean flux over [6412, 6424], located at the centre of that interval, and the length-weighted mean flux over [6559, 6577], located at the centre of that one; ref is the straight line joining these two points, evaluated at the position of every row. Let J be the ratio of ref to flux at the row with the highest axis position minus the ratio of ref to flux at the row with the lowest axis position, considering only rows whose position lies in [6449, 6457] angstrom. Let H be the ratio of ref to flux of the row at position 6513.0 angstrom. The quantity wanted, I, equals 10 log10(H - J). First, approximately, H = 1.74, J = 0.0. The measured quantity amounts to 2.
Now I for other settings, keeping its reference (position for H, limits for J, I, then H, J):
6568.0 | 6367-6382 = 1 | 1.52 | 0.2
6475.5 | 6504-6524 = 3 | 1.88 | 0.0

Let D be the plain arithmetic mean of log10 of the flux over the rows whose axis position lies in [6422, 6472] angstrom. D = 1.28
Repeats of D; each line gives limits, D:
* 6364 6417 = 1.29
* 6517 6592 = 1.44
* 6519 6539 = 1.32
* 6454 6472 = 1.26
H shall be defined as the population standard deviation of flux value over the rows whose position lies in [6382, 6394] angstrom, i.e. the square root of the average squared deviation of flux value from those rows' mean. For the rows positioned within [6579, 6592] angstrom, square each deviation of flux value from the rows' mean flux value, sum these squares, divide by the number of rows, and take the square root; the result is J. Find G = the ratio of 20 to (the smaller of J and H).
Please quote 36.8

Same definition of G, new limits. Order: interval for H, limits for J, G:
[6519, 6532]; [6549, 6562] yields 14.3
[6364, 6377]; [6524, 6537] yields 15.6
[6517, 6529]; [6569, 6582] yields 16.5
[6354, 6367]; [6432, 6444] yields 18.7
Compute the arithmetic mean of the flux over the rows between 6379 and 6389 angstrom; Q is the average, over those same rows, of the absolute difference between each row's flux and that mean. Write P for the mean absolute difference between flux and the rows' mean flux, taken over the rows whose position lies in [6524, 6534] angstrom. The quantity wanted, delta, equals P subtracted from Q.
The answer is -1.1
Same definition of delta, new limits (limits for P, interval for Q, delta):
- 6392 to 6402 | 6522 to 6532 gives 1.3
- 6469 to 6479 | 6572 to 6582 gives 3.3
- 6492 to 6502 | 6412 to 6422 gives 0.1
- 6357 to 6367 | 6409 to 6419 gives 0.1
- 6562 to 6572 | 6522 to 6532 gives -30.1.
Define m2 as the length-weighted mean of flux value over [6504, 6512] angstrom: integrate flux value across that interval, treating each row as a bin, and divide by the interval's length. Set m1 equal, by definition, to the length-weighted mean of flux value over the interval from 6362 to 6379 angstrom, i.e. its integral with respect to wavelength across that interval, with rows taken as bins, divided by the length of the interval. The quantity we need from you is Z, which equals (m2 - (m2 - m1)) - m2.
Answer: 0.3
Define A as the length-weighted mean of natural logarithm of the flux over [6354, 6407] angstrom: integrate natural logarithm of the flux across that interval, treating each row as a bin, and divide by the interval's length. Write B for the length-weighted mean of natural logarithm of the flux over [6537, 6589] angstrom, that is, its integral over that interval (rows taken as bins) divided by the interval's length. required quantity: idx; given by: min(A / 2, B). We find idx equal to 1.48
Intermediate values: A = 2.97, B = 3.44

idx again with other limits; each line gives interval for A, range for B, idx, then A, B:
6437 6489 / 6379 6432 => 1.47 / 2.93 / 2.98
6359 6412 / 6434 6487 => 1.49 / 2.98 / 2.93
